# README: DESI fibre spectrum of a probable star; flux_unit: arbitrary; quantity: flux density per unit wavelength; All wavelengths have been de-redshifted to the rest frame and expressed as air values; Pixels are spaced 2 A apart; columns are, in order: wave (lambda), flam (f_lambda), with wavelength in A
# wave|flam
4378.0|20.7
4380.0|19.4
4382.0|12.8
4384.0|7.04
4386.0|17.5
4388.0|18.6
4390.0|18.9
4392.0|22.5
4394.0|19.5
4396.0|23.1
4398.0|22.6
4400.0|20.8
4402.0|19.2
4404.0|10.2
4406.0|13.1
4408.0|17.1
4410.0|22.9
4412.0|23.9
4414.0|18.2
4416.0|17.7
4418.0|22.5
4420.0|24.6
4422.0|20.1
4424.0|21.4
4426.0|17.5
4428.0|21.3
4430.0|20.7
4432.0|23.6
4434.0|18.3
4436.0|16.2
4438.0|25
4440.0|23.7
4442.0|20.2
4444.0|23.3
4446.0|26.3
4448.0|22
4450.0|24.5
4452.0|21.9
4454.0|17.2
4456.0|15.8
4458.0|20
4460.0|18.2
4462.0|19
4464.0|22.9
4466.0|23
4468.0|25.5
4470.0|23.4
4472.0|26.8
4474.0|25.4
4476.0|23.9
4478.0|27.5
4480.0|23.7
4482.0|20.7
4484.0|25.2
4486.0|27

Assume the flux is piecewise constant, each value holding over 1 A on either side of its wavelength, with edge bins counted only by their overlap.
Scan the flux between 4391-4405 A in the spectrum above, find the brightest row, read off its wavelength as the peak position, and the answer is 4396.0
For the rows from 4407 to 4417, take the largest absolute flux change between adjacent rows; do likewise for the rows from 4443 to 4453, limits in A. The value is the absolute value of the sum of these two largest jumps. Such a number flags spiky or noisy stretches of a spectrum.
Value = 10.1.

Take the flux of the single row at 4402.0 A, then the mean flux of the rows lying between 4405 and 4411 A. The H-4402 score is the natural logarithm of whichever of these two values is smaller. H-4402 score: 2.87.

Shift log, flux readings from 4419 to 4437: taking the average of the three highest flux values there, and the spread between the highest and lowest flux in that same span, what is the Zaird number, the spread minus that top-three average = -14.8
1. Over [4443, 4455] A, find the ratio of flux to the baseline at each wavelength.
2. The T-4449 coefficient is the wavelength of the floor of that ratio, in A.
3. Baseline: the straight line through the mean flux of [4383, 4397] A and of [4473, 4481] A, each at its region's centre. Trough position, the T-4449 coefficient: 4454.0 A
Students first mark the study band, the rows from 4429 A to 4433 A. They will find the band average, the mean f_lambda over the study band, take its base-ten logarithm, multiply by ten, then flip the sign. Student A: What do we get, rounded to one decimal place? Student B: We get -13.5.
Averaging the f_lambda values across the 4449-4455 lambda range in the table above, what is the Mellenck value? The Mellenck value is 21.2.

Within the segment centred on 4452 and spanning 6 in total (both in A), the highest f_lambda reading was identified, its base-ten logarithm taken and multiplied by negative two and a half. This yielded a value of -3.47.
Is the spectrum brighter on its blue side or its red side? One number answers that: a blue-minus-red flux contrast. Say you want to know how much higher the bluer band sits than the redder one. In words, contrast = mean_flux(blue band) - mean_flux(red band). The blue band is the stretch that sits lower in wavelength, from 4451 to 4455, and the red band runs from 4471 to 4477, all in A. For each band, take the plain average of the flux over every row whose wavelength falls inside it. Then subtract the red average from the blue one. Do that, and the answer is -6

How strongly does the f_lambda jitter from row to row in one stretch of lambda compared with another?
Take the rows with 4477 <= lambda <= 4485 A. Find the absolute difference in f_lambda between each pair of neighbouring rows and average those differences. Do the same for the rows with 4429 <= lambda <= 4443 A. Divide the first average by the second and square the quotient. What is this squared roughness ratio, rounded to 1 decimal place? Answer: 0.9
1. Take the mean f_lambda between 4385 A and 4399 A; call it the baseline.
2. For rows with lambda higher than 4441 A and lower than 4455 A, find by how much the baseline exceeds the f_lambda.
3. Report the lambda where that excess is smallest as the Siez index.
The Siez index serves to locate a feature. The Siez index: 4446.0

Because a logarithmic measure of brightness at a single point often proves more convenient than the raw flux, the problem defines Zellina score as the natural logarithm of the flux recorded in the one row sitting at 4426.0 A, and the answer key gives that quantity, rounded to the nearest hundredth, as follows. 2.86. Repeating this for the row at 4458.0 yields 3.00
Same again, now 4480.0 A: 3.17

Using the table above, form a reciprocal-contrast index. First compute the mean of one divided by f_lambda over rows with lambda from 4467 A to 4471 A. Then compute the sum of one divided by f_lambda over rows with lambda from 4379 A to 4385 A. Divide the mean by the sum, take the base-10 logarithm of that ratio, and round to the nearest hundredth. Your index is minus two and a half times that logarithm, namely 2.05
